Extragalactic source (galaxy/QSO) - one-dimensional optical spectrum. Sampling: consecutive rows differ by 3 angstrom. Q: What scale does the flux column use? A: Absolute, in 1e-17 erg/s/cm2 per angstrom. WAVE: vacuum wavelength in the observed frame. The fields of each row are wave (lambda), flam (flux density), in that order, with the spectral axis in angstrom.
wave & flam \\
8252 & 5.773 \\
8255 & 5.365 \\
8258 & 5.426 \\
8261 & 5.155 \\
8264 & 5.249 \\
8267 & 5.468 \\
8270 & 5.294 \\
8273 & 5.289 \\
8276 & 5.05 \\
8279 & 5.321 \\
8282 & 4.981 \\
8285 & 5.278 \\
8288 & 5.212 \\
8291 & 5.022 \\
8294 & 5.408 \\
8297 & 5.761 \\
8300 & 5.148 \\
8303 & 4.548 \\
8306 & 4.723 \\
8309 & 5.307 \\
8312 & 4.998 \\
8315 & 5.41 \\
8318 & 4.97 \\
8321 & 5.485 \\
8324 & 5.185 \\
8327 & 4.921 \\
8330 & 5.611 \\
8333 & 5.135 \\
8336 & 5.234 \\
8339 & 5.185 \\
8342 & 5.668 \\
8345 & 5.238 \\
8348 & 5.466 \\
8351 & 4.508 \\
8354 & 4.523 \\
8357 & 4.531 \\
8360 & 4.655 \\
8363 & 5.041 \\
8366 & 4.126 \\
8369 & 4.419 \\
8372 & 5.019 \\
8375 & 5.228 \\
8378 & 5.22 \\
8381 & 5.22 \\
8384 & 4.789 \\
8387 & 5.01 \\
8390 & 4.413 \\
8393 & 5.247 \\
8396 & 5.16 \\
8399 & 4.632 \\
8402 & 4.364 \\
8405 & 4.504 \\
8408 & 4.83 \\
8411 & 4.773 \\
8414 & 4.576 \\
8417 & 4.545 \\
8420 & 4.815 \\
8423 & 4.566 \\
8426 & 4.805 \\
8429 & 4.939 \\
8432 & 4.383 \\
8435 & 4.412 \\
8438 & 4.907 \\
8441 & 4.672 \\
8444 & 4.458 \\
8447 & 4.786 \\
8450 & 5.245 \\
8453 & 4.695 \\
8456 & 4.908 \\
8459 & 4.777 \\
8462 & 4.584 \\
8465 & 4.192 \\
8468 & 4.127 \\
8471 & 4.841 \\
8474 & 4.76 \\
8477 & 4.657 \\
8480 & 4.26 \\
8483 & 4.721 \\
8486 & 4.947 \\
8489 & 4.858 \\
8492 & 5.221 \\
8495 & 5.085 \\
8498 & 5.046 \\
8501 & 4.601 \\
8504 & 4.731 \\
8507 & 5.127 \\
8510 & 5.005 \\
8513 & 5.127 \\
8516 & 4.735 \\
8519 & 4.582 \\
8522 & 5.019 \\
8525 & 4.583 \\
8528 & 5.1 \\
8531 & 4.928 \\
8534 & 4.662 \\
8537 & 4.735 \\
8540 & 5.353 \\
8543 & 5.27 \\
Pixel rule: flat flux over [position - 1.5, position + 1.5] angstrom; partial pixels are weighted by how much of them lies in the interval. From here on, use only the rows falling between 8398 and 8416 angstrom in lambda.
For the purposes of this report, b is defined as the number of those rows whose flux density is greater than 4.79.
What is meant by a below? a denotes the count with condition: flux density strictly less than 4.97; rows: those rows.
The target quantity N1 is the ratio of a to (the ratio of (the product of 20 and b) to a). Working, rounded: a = 6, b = 1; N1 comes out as 1.80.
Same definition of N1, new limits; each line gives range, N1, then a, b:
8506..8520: 0.07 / 2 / 3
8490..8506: 0.07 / 2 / 3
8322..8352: 0.02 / 2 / 9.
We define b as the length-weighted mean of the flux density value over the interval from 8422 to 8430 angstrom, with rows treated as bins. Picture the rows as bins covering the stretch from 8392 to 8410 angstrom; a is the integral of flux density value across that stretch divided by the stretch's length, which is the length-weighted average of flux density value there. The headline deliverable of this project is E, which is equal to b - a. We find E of 0.00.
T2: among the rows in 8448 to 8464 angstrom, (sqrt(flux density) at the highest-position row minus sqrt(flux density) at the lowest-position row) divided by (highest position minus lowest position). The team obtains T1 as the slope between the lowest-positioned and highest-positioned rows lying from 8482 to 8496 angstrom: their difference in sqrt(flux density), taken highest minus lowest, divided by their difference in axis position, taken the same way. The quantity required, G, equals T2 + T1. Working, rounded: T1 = 0.007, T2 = -0.012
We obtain -0.006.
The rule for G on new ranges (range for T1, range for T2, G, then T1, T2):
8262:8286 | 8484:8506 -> -0.002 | 0.000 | -0.003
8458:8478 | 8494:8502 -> -0.020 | -0.002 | -0.018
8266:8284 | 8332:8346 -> -0.005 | -0.007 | 0.002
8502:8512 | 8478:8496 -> 0.023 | 0.010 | 0.013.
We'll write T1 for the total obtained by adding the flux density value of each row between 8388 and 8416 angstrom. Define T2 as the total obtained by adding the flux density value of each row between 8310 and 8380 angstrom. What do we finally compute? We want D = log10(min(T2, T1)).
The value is 1.6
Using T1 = 42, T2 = 116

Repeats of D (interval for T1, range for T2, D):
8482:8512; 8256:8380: 1.7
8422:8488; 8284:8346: 2.0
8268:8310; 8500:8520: 1.5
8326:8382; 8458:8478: 1.5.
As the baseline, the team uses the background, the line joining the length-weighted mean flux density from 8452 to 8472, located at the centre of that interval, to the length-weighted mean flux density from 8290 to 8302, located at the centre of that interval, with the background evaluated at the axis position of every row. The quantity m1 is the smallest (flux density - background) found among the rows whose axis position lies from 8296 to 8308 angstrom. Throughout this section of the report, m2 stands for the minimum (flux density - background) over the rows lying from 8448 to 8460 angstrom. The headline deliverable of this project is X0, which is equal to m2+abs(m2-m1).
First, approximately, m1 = -0.7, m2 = 0.1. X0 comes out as 0.9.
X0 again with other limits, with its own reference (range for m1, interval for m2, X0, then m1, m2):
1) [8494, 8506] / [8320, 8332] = 0.2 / 0.2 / -0.3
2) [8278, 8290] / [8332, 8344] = 0.4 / -0.4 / 0.0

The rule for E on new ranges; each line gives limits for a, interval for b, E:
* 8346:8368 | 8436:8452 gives 0.10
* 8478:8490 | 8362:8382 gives 0.20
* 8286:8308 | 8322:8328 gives -0.03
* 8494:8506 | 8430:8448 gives -0.26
